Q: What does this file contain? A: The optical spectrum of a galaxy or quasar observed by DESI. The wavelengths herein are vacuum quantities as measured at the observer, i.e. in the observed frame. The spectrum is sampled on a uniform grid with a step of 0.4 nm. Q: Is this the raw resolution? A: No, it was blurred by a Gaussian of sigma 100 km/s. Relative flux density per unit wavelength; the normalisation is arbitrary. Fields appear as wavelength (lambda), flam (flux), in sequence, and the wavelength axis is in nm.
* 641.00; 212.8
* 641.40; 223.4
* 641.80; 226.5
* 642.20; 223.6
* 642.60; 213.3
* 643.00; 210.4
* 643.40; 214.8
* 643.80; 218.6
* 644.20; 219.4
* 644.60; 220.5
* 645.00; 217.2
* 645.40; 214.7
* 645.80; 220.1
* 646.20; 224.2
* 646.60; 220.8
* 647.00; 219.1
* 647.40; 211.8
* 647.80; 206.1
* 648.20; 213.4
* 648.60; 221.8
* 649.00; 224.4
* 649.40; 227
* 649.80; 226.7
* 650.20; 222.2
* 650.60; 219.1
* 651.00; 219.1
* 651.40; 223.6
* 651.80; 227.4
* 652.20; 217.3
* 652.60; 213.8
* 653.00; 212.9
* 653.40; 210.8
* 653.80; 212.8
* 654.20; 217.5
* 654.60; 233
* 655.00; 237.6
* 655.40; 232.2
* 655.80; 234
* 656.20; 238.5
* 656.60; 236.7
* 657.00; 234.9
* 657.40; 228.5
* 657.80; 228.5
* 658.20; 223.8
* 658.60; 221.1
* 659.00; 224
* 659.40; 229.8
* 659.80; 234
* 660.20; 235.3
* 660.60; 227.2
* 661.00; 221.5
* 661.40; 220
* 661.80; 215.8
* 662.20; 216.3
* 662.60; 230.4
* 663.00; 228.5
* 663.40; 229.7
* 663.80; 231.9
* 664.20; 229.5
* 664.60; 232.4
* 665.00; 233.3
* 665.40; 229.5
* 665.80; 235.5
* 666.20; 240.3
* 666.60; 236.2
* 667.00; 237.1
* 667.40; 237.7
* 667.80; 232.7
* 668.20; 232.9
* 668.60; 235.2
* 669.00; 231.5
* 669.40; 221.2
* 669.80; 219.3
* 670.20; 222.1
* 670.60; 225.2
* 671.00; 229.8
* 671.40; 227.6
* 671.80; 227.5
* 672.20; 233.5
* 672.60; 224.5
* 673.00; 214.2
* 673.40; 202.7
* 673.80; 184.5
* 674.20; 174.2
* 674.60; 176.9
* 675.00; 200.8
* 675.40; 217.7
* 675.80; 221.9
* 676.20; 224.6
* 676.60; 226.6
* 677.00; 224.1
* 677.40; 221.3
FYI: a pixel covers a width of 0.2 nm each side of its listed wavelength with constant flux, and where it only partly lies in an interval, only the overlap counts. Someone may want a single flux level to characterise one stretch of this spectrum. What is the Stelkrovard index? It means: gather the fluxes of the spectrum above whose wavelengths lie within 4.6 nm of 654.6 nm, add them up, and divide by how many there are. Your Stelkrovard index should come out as 225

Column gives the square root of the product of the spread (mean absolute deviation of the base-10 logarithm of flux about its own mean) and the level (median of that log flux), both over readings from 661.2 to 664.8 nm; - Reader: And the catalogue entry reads 0.163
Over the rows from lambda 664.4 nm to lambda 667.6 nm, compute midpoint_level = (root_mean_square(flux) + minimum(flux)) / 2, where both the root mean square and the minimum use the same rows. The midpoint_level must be 232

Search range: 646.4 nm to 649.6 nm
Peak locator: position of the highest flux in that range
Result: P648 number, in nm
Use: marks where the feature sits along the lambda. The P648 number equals 649.40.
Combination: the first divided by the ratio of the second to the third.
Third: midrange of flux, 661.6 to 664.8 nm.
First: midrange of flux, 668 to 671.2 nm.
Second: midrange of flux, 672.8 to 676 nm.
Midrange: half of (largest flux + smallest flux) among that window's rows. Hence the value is 257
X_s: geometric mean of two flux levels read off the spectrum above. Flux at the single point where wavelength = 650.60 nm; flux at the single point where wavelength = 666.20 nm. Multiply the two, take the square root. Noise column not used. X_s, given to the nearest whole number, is 229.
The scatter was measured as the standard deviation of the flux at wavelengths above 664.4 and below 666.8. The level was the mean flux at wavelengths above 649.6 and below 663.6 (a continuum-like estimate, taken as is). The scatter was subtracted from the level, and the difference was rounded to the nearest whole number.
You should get 222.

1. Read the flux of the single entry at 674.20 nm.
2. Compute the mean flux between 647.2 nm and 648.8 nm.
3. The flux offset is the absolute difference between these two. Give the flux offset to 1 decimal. 39.1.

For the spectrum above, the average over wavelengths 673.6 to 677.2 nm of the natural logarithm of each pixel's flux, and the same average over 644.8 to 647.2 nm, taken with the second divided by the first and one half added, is 1.51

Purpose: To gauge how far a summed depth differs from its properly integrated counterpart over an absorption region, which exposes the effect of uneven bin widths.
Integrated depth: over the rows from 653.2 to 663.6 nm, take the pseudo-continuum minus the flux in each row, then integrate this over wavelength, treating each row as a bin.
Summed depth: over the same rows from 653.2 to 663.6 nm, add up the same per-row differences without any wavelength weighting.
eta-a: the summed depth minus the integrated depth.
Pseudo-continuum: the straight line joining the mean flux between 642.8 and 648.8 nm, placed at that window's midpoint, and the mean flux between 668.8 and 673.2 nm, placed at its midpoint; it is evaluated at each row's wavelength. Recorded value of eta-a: -94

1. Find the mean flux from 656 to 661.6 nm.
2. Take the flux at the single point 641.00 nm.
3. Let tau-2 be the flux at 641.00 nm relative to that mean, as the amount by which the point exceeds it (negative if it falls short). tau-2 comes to -16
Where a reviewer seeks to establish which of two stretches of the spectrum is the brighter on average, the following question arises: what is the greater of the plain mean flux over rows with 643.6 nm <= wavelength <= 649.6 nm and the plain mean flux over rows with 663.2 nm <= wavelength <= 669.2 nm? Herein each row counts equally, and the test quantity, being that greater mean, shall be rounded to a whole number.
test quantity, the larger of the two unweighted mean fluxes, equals 234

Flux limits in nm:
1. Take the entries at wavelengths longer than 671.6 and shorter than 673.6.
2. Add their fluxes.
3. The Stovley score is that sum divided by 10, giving 110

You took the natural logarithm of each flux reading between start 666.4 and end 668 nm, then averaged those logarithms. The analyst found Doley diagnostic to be 5.46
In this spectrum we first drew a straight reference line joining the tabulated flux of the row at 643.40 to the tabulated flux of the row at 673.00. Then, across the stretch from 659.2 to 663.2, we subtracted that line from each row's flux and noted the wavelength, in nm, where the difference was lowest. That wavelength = 661.80 nm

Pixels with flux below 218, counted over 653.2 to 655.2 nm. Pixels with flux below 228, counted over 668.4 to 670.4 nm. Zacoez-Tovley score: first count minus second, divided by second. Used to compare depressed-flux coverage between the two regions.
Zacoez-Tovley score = 0.00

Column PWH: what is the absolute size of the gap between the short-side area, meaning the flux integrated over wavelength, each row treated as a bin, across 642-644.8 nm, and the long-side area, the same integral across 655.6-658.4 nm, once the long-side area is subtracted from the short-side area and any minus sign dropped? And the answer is 42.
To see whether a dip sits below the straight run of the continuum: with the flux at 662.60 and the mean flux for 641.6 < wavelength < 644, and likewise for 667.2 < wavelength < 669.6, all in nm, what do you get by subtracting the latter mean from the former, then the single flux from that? -244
